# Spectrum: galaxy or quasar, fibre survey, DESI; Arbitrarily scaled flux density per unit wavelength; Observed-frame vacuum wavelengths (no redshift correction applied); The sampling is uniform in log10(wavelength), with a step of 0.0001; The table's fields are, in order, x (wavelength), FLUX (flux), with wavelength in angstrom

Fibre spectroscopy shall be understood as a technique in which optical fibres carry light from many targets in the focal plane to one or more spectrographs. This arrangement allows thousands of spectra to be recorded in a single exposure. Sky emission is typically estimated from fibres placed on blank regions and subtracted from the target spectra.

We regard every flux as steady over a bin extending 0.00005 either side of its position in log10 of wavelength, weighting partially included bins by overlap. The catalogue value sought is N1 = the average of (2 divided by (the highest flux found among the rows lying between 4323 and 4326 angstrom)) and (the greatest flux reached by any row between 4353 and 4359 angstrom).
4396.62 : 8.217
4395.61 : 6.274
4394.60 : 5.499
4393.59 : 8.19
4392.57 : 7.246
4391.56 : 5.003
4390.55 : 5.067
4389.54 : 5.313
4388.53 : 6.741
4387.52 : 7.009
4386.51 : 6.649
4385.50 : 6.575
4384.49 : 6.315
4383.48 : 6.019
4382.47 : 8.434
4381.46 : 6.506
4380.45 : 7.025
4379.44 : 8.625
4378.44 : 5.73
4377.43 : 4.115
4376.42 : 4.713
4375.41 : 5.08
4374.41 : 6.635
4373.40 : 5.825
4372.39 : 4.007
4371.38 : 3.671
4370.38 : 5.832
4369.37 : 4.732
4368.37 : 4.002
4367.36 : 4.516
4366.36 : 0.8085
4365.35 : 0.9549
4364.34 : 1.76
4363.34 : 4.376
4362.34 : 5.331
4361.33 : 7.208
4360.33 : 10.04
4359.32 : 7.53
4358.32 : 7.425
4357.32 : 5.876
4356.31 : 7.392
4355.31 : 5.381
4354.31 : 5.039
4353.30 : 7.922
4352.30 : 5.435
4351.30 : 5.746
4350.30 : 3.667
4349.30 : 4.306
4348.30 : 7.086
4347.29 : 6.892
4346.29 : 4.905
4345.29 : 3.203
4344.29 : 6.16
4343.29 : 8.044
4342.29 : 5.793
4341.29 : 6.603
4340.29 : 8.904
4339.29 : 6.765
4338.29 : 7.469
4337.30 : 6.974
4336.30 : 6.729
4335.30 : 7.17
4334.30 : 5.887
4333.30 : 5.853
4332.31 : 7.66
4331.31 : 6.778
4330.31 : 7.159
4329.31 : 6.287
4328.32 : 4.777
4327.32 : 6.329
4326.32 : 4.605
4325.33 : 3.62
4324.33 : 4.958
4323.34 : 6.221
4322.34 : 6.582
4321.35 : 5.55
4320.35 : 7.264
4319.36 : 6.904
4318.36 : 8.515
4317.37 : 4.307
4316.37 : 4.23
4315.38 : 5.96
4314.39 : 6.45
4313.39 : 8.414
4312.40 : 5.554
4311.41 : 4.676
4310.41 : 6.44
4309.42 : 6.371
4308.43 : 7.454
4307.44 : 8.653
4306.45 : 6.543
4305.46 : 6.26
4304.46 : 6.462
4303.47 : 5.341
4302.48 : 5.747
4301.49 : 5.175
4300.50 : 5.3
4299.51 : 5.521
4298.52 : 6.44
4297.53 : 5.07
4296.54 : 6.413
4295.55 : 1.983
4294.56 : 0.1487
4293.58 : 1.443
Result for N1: 4.12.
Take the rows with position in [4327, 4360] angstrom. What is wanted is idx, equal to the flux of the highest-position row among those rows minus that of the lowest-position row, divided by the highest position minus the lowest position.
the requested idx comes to 0.04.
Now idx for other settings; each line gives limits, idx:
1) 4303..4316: 0.05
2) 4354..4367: -0.35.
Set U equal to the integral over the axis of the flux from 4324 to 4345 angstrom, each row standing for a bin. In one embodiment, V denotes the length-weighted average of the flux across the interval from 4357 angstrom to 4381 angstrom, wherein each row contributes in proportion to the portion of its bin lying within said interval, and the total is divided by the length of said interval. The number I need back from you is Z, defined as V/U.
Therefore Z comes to 0.039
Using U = 134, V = 5.2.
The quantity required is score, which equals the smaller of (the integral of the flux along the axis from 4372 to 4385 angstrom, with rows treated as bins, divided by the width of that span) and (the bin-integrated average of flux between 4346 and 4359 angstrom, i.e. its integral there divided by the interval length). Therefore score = 6.0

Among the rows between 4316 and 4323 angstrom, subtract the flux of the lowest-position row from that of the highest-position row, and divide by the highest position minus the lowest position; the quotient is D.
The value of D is 0.39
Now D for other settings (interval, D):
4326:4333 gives 0.51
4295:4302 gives 0.54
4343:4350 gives -0.62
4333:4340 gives 0.15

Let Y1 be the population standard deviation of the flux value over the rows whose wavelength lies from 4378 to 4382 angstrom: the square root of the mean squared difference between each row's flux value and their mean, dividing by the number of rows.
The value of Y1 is 1.1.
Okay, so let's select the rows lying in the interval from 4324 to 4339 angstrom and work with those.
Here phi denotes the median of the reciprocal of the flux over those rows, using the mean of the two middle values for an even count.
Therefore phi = 0.158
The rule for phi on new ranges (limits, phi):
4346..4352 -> 0.189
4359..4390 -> 0.172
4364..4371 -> 0.250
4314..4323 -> 0.155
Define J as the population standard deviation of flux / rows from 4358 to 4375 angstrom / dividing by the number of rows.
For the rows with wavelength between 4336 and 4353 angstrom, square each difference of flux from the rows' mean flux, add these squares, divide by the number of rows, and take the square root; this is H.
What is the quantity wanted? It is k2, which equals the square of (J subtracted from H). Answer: 0.8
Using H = 1.5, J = 2.37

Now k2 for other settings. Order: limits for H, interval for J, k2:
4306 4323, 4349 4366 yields 0.8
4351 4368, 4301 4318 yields 1.5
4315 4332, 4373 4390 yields 0.0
